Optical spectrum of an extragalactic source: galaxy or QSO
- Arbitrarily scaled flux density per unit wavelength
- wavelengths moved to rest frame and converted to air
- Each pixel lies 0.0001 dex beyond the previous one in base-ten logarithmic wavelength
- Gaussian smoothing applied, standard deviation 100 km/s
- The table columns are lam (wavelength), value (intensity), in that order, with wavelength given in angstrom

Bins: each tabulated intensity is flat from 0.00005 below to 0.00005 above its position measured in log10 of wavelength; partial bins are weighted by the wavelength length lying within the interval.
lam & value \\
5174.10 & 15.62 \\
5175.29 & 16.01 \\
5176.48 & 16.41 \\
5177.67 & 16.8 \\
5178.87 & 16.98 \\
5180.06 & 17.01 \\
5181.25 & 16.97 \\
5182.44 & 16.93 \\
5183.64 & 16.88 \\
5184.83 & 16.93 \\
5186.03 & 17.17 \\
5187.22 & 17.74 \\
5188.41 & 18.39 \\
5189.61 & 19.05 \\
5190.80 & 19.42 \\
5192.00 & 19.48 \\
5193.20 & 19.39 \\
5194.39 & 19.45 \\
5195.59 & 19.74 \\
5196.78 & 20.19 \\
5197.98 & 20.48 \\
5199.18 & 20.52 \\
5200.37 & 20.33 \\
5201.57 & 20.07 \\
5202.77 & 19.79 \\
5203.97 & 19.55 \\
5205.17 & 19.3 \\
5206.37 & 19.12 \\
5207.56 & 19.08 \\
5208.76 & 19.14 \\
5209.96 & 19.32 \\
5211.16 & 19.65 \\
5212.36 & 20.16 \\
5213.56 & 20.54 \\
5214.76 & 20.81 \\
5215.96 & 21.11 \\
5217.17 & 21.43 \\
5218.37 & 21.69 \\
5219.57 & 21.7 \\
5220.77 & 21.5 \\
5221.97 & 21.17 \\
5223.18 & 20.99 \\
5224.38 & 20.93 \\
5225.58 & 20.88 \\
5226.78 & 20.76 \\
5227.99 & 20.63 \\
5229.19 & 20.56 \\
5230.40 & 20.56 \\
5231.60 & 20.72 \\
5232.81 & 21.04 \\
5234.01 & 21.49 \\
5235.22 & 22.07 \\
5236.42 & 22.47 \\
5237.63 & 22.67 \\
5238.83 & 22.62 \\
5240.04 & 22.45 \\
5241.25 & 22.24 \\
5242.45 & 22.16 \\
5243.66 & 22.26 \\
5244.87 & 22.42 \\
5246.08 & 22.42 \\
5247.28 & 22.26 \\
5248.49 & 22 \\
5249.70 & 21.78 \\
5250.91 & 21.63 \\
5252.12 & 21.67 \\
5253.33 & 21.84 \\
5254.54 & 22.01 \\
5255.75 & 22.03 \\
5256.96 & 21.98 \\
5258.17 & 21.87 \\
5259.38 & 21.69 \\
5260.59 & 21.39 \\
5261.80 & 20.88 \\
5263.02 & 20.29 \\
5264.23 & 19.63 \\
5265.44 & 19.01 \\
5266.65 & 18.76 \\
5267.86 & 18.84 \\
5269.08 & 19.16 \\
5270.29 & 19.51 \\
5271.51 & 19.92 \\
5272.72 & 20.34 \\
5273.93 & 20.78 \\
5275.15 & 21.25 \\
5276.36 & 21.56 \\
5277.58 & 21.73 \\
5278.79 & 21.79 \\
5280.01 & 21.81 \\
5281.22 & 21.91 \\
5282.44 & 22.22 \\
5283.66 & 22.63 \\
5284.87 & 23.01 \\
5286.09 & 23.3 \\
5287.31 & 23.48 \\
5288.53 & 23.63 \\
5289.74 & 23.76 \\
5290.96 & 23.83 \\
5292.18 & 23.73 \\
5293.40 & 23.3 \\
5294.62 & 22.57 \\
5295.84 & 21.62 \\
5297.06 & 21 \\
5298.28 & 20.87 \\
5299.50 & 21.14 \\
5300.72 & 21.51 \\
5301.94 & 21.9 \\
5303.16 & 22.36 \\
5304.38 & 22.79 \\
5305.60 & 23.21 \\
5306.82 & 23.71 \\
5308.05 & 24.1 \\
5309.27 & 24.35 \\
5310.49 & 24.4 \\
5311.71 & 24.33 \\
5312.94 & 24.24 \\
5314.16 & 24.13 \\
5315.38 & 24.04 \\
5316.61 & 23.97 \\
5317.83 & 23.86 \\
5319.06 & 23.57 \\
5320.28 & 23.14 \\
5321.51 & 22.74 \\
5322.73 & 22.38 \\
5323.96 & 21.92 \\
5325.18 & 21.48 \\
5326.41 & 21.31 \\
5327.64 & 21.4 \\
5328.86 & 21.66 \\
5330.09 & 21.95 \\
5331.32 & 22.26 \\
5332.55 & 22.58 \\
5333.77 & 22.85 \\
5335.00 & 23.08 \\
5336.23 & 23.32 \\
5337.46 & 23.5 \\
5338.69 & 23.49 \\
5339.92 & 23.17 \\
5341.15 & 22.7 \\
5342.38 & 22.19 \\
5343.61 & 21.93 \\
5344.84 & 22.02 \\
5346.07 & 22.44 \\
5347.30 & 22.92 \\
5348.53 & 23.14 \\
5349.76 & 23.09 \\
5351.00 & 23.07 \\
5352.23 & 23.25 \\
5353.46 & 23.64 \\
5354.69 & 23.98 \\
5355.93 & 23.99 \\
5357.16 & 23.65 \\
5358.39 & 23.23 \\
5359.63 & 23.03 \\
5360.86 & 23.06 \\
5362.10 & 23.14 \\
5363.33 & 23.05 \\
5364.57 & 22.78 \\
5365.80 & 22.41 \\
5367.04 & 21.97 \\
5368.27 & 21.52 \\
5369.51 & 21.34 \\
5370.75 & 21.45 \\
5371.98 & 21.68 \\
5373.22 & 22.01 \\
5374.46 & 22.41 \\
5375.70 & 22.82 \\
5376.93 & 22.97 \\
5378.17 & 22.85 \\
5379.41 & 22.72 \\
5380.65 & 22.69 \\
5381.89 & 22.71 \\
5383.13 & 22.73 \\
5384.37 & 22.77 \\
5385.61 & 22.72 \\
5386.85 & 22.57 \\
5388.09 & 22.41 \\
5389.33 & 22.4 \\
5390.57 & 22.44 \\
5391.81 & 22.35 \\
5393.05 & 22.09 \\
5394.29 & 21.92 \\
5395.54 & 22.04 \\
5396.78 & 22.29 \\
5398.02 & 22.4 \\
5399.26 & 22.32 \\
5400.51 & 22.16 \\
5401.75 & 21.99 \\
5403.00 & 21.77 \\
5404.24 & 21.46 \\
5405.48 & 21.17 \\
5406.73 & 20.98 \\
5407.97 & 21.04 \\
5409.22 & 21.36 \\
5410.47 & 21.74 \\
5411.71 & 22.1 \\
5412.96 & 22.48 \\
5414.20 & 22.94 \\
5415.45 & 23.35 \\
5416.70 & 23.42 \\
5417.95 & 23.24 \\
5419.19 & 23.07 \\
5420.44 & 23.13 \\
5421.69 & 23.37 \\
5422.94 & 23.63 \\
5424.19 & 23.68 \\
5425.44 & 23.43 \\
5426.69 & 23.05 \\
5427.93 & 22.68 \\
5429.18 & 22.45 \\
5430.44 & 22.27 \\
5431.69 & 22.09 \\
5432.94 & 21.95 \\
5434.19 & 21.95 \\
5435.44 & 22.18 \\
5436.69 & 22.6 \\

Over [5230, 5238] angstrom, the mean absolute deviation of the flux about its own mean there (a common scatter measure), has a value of 0.711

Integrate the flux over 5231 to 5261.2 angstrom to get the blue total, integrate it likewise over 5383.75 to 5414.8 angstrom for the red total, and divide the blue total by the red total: 0.97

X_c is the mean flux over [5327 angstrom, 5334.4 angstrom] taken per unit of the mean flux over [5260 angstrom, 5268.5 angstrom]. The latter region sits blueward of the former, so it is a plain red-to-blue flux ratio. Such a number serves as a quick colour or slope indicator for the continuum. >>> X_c 1.12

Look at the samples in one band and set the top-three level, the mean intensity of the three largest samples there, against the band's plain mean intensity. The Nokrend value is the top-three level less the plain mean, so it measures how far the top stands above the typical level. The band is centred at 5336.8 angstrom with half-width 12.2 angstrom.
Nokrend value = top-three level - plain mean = 0.97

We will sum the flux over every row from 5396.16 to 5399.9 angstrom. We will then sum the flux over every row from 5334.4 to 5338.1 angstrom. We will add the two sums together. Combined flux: 137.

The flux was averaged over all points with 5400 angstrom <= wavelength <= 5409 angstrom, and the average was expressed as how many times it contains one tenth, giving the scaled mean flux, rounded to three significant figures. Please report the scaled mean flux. 215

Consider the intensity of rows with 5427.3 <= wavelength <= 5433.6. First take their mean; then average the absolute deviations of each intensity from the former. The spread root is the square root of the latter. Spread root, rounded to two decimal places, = 0.47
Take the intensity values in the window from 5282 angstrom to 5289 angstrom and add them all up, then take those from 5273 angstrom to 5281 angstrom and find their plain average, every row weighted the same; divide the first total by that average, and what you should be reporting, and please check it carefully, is 6.44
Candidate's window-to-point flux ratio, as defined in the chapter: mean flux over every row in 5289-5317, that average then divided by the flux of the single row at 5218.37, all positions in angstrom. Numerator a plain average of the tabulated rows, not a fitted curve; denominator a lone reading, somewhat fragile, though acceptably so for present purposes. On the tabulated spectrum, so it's 1.06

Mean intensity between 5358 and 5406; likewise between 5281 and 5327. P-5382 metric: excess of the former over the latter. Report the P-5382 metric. -0.6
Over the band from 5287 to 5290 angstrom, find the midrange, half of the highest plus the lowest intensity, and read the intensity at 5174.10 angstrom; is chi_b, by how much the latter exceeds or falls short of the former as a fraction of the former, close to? -0.34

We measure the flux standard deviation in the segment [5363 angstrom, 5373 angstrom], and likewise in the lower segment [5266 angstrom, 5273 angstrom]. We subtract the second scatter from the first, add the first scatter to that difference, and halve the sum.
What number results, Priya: 0.3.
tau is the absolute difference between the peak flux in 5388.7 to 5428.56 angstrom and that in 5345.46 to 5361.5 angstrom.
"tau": 0.3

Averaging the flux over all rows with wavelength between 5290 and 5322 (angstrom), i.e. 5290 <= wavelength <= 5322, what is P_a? 23.1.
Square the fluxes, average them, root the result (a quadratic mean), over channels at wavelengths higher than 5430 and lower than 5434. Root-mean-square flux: 22.1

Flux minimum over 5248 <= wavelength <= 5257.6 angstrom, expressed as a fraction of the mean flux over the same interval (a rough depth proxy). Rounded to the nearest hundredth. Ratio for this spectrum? 0.99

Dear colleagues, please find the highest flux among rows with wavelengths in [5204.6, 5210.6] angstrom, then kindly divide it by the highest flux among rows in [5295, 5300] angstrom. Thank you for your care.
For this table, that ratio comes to 0.89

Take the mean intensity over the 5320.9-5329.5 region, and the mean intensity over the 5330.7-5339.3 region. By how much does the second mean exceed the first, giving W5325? 1.2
